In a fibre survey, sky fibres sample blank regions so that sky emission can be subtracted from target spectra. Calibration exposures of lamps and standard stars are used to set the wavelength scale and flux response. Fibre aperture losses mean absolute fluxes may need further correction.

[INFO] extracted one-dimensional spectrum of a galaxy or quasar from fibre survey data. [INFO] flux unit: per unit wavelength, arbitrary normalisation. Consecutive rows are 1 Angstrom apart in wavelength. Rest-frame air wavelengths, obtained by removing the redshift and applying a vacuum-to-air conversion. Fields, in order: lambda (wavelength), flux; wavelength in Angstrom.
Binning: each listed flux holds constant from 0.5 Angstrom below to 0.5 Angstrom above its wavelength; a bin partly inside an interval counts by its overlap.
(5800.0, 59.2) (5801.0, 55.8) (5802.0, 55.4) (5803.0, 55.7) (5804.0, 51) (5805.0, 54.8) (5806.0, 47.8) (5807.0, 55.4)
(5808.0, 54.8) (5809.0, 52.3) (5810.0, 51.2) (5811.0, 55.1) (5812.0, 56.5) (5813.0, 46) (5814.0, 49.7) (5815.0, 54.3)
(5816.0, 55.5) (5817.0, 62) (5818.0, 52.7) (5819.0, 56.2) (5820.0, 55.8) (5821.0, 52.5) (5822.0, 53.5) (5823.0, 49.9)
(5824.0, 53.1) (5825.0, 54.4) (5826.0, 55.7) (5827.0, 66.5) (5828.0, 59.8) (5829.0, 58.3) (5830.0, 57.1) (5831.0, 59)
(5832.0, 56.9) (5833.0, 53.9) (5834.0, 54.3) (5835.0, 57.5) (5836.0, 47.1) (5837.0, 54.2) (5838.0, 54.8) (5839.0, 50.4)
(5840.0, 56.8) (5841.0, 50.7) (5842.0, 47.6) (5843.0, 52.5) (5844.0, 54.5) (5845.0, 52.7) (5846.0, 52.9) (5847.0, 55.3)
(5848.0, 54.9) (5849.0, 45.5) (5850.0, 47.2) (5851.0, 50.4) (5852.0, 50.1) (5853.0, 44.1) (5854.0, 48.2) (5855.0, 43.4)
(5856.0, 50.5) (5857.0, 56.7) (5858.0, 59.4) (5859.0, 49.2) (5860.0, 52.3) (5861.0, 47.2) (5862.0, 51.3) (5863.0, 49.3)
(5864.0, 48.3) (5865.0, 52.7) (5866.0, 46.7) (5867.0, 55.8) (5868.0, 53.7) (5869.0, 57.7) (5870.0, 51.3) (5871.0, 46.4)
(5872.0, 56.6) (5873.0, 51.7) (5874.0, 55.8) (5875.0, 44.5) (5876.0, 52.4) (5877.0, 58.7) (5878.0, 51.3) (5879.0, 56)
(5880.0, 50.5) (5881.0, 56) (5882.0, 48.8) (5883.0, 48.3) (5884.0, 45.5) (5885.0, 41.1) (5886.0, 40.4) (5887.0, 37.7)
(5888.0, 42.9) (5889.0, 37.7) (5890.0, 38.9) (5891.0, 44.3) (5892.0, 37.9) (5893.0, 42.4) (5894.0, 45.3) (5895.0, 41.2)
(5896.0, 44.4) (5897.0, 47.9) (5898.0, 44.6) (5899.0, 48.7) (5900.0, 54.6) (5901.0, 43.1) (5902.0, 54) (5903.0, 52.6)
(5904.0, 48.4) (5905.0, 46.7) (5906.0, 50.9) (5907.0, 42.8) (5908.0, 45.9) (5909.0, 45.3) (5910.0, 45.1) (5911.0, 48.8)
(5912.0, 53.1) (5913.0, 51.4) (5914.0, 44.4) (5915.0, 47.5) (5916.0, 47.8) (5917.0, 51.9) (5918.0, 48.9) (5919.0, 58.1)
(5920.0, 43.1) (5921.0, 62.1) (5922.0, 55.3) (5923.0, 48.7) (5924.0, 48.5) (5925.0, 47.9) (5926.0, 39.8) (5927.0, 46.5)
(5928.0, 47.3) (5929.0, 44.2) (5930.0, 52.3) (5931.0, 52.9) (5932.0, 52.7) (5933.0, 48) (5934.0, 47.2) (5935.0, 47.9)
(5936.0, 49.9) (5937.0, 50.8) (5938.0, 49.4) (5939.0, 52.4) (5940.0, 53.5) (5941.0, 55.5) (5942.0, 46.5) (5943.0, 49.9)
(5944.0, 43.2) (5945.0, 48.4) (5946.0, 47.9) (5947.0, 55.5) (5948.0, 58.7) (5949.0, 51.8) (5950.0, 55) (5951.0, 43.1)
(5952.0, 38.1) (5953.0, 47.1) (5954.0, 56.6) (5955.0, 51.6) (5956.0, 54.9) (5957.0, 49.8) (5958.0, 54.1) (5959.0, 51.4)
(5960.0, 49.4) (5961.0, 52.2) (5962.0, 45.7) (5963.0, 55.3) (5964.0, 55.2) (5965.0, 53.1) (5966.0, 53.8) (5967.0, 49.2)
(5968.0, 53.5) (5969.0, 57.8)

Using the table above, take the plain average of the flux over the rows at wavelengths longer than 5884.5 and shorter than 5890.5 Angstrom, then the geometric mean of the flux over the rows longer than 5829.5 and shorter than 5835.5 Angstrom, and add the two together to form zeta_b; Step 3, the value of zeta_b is 96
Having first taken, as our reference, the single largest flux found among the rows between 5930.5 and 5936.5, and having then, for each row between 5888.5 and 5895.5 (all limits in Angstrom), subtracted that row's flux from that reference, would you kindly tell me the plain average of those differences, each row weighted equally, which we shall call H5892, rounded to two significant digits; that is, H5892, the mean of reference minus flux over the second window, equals 12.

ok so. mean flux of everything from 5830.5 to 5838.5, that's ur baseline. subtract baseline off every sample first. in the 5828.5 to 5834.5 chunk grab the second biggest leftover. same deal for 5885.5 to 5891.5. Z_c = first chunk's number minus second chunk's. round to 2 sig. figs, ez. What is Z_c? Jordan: 15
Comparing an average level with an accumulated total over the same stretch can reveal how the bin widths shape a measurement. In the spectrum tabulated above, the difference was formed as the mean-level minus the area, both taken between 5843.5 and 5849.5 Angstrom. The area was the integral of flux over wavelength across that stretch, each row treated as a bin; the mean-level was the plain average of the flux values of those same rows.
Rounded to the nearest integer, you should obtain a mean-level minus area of -263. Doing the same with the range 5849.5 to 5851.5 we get -49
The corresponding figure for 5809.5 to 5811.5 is -53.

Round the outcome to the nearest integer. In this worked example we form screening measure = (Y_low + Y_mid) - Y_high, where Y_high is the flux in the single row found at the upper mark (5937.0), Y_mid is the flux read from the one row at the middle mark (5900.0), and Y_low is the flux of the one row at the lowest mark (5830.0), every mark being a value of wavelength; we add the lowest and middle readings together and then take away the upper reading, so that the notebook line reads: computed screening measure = 61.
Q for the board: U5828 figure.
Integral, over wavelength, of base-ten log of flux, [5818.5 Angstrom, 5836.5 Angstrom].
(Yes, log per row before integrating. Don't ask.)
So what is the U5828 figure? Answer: 31.4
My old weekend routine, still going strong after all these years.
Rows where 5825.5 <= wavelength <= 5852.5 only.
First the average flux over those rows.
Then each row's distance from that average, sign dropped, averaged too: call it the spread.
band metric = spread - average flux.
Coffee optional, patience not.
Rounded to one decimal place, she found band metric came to -50.5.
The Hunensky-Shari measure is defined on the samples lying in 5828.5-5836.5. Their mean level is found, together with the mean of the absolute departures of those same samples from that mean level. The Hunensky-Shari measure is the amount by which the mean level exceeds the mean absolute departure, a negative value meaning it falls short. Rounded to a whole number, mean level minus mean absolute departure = 53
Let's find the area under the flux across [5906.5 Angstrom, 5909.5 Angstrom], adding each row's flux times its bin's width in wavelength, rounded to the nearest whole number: 134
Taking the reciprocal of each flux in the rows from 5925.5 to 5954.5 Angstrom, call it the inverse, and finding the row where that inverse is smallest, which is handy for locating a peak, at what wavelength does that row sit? 5948.0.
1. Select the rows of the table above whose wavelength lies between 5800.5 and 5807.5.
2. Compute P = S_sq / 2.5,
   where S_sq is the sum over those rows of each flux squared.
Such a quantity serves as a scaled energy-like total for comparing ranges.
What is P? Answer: 8097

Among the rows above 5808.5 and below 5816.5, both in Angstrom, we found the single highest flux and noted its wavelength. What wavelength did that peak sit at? 5812.0 Angstrom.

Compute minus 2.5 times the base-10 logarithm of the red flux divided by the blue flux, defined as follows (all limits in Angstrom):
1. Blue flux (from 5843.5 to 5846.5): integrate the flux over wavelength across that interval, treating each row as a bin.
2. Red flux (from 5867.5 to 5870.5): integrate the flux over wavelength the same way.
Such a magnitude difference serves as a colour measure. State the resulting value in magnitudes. -0.02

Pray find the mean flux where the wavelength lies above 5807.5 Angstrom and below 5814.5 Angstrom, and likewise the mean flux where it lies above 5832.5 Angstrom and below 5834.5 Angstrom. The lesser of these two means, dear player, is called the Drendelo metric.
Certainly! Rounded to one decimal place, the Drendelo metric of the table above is 52.2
